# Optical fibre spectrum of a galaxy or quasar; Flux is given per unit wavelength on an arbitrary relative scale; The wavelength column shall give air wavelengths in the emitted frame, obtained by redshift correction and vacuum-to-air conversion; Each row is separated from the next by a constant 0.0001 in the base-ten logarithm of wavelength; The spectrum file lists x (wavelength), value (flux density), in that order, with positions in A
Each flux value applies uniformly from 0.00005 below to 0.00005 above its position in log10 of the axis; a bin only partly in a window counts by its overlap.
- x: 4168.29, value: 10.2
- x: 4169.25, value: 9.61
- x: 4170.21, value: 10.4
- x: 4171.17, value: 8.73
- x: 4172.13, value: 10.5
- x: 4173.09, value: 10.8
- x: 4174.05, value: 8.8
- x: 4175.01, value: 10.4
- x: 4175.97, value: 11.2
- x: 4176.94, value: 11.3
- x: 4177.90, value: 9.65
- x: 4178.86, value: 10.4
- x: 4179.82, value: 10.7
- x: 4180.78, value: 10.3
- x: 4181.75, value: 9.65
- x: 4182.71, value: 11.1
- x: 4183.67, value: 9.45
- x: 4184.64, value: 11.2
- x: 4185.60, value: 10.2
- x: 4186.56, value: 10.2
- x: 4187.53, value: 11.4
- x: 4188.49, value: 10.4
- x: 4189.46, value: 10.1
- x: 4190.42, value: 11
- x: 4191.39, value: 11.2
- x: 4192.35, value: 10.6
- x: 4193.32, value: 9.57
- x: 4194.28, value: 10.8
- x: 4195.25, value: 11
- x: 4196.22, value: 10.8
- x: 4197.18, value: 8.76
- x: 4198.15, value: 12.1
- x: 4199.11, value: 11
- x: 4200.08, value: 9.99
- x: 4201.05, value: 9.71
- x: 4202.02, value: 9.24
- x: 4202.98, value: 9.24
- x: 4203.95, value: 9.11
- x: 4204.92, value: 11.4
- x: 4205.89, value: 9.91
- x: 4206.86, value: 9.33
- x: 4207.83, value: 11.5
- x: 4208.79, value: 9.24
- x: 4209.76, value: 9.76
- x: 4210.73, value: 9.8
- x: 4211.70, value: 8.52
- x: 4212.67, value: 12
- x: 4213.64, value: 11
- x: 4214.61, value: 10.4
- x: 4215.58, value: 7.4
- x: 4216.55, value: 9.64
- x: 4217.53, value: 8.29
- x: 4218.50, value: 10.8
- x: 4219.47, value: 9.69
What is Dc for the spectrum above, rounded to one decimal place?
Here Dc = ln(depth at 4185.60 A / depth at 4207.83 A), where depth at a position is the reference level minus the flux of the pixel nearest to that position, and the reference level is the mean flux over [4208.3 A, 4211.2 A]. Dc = -1.2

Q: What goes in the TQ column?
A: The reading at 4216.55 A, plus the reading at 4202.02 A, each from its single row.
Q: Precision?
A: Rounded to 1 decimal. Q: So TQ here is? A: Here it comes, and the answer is 18.9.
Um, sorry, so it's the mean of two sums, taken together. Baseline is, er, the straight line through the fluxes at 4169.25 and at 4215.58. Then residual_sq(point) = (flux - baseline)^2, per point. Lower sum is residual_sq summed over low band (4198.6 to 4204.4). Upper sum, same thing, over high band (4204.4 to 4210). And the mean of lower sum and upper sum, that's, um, 29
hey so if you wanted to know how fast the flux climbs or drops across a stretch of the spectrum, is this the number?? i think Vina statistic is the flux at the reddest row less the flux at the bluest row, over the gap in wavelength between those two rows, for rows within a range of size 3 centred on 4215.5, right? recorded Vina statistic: -0.39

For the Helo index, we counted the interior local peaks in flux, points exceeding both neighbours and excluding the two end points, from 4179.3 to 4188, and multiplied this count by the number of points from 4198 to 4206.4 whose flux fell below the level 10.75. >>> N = 12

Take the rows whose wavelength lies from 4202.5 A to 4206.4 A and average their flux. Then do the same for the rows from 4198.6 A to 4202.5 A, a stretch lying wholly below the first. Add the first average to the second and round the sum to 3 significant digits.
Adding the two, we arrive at 19.9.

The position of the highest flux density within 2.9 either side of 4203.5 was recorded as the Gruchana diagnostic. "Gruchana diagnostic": 4204.92 A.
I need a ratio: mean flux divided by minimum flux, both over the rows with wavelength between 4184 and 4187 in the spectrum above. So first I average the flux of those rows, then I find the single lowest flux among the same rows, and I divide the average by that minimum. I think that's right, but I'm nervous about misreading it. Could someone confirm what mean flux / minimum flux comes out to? 1.03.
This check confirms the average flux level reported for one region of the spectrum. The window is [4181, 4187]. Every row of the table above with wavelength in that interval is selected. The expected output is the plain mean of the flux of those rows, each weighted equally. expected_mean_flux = 10.30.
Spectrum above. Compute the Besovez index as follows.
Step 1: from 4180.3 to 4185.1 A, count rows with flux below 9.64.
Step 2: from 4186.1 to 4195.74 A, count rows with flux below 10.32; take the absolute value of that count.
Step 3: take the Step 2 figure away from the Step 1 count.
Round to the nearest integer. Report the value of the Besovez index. -2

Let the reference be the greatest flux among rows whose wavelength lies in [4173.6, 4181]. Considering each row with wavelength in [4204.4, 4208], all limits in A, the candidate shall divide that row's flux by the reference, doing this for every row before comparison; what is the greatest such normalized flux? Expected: 1.02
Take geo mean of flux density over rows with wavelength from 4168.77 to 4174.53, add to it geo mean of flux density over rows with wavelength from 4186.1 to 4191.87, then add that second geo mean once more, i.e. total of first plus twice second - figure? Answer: 31.2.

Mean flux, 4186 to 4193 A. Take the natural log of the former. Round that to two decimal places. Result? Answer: 2.37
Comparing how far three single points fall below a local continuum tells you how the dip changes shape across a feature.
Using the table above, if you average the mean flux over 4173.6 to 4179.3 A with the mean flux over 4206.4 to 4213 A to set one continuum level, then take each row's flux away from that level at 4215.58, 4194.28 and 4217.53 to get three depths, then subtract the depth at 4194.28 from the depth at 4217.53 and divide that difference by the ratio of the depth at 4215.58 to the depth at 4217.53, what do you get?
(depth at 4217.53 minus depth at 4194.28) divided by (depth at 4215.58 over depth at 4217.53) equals 1.7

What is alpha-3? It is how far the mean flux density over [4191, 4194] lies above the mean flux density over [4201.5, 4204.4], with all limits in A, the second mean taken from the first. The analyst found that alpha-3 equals 1.3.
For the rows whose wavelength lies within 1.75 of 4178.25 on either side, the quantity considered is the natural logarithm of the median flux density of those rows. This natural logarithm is 2.36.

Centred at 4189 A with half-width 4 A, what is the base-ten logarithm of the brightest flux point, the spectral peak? 1.06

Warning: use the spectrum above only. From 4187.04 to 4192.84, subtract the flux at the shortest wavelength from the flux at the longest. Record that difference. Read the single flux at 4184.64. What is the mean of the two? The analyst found 5.20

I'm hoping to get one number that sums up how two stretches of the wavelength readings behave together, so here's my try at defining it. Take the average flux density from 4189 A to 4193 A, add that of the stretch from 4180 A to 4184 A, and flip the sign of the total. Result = -20.9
